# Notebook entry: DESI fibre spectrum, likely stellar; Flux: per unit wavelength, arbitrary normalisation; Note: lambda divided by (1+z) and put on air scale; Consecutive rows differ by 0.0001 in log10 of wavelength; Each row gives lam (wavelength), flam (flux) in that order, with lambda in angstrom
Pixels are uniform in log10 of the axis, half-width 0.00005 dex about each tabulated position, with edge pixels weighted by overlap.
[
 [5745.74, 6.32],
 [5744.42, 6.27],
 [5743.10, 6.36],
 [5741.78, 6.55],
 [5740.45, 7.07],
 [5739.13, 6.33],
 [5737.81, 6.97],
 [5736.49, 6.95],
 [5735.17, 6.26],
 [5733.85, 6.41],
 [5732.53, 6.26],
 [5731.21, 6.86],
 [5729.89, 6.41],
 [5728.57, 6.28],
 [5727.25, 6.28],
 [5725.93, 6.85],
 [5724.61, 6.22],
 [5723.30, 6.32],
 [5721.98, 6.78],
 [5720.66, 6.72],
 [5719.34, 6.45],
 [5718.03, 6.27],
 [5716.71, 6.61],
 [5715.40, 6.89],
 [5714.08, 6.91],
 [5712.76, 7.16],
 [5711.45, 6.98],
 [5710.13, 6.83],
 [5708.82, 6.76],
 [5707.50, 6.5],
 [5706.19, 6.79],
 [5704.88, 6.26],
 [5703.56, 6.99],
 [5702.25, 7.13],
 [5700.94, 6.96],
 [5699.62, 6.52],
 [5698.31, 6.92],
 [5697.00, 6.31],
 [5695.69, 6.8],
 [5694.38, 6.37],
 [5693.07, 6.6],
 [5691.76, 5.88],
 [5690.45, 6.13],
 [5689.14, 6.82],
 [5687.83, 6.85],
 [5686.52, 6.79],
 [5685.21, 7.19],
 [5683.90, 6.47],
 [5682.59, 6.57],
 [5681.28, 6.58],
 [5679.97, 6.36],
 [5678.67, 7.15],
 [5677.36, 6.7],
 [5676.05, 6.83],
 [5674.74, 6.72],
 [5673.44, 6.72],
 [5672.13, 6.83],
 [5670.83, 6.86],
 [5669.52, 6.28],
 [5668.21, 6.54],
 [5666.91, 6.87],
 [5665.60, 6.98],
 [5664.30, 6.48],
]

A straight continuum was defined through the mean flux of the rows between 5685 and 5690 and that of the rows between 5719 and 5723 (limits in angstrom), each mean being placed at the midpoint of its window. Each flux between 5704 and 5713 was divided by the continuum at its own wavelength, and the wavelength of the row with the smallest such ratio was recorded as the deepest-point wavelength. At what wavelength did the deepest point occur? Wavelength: 5704.88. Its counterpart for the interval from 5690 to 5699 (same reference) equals 5691.76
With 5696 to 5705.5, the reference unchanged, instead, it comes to 5697.00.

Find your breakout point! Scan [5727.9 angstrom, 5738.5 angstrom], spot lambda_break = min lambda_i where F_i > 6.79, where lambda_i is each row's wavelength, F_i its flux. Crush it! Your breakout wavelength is 5731.21 angstrom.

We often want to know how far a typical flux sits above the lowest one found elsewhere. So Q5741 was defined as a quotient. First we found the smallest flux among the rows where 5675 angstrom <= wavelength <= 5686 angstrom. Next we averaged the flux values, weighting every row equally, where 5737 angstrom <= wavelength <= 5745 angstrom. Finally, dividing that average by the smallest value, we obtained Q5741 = 1.04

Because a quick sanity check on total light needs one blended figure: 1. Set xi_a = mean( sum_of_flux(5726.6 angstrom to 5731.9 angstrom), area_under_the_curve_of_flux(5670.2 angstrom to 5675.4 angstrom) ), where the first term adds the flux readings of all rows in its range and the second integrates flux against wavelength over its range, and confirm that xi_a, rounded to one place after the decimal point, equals 30.6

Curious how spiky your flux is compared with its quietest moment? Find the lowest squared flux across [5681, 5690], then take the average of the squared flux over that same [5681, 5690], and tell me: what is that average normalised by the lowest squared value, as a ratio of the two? 1.09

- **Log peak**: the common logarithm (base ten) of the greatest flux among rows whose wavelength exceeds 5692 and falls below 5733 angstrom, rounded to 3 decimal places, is 0.855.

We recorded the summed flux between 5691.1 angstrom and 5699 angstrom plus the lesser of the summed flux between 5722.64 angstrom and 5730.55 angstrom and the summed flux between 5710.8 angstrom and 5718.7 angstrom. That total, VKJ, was 77.2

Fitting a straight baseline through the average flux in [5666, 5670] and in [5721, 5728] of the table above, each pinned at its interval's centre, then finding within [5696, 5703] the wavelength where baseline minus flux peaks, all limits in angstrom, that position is 5697.00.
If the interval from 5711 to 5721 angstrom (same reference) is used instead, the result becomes 5718.03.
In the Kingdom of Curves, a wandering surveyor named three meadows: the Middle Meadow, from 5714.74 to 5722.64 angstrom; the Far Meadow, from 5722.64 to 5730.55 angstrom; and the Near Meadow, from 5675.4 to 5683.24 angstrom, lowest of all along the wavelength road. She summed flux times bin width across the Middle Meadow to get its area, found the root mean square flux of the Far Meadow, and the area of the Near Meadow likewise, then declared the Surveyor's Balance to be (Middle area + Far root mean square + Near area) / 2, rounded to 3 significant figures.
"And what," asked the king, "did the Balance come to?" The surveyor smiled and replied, 55.6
